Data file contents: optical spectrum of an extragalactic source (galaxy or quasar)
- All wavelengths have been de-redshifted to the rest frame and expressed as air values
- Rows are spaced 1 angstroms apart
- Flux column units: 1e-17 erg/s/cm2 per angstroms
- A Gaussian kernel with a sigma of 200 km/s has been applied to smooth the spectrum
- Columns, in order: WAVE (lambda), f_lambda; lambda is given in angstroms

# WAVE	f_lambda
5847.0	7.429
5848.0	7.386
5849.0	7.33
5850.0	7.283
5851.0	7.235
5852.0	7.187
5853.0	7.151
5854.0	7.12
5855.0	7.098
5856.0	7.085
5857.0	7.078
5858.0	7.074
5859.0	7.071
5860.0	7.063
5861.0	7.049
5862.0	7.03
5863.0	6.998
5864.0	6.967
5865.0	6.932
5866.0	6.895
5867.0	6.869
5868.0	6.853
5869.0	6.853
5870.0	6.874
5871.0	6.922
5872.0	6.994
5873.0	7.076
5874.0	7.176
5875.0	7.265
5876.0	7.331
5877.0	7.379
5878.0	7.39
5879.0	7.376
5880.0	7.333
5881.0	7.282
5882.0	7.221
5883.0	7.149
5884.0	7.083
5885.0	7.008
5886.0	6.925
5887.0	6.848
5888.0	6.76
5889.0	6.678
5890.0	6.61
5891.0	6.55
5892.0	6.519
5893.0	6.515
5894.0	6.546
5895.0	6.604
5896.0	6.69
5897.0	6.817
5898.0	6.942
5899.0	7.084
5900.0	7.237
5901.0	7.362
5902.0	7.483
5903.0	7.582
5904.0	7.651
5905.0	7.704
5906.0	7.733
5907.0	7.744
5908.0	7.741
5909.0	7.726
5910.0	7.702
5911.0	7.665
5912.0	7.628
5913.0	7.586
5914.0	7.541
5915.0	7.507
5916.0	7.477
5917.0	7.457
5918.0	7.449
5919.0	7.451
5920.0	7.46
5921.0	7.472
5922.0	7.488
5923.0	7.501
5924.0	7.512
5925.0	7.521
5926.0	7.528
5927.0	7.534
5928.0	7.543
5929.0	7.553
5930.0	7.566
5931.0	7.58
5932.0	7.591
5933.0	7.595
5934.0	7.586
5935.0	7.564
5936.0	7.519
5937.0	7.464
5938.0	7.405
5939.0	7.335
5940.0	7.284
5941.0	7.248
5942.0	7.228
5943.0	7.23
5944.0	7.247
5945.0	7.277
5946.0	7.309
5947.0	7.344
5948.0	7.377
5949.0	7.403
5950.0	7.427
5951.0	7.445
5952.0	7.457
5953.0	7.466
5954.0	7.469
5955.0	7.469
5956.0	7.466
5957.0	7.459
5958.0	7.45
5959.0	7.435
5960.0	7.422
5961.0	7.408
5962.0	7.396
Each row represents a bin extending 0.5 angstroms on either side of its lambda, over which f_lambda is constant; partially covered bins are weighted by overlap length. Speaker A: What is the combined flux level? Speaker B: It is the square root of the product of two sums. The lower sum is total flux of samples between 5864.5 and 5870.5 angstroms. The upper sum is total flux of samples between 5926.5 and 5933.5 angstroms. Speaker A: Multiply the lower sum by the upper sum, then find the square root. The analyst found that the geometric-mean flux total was 47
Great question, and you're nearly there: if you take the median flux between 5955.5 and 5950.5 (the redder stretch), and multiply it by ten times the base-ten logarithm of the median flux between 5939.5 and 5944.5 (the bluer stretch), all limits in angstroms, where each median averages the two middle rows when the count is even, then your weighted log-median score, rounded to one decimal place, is 64.2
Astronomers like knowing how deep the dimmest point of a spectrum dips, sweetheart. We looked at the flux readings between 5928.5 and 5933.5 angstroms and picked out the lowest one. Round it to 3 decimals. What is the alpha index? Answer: 7.553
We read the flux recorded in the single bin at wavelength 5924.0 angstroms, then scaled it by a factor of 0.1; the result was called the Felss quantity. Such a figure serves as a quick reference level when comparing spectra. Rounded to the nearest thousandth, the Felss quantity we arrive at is 0.751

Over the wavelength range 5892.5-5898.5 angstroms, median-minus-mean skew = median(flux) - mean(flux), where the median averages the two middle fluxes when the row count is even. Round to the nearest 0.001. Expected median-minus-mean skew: -0.039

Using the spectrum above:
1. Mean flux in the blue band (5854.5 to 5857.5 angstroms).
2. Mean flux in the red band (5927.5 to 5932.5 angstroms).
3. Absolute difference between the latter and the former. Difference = 0.48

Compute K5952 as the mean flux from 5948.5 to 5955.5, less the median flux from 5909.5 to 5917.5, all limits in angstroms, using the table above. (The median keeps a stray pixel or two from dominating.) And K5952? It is -0.12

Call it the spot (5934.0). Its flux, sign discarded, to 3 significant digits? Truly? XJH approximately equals 7.59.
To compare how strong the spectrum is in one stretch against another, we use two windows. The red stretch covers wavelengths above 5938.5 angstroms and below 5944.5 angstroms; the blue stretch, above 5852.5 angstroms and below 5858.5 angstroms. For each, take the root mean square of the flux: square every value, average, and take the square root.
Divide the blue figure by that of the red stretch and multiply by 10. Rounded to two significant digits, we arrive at 9.8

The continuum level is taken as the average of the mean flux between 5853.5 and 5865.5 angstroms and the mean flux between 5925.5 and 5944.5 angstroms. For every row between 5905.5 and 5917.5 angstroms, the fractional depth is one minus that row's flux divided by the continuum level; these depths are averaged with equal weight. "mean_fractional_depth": -0.05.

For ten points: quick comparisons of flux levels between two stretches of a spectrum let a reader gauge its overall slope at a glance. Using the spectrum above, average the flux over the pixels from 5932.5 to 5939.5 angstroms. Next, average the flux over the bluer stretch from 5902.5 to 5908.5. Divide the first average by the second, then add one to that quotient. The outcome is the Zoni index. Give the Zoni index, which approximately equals 1.97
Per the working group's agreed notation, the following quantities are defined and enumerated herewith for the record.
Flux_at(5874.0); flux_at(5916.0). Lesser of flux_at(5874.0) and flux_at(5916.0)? 7.18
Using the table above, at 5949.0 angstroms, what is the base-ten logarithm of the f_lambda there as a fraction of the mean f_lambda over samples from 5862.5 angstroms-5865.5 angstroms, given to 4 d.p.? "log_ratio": 0.0264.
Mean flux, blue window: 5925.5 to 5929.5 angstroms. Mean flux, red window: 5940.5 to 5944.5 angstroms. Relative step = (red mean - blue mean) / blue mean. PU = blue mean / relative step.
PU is -189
